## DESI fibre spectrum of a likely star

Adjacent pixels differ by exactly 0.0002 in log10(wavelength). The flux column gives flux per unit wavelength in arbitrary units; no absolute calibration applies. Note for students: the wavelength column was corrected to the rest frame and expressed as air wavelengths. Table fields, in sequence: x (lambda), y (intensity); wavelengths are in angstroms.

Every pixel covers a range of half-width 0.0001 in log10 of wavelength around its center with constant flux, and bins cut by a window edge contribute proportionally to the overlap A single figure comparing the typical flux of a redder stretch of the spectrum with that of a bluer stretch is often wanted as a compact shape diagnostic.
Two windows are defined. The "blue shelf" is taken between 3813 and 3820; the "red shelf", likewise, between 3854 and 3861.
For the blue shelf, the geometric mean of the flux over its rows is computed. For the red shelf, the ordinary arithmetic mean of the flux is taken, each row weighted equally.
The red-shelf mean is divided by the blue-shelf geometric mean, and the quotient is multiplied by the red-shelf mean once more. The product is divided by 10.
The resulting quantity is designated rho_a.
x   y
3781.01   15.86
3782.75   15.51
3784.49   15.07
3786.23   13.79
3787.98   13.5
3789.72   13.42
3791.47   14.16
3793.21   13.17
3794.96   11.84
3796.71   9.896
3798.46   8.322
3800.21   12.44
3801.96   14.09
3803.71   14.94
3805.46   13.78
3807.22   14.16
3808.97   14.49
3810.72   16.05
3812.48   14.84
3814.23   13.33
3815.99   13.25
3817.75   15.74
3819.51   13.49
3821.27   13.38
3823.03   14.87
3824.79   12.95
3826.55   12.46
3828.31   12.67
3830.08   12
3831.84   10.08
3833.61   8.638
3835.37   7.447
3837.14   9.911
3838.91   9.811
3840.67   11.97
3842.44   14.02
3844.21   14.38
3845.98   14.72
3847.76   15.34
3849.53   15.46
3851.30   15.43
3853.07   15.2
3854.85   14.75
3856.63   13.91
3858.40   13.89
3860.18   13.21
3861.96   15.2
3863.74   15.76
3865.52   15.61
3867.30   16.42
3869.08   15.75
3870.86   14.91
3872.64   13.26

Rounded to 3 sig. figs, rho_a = 1.40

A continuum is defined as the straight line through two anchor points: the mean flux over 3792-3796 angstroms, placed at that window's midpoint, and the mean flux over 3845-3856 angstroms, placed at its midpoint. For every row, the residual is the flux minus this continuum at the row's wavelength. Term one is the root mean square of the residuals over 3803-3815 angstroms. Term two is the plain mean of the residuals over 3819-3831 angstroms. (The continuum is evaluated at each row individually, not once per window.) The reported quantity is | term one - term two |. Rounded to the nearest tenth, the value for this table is 2.4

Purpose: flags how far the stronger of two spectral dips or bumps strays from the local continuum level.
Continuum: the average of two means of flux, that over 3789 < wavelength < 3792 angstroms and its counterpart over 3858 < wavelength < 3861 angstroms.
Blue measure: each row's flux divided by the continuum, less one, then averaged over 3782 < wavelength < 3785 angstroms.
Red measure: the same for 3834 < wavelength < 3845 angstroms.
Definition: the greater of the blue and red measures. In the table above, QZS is 0.12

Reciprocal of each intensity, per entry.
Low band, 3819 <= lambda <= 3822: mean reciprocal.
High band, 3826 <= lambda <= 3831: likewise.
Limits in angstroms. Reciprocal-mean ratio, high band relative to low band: 1.09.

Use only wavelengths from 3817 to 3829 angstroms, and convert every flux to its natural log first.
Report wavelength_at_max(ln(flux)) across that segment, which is 3817.75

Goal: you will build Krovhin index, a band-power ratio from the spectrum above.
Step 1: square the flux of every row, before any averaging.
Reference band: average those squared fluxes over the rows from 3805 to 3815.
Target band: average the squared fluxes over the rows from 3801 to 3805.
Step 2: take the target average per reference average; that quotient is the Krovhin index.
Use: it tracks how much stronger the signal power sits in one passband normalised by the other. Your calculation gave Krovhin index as 1.0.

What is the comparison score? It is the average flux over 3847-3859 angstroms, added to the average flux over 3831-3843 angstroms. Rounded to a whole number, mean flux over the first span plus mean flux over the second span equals 25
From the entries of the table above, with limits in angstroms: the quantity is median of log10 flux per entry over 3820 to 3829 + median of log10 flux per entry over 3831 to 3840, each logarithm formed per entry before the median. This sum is 2.10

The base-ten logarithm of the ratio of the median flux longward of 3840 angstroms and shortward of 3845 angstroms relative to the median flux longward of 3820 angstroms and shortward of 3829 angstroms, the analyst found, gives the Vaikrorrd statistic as 0.034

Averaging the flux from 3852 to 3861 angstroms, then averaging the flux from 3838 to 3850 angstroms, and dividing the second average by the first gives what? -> 0.96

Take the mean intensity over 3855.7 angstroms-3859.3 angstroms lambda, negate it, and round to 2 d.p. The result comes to -13.90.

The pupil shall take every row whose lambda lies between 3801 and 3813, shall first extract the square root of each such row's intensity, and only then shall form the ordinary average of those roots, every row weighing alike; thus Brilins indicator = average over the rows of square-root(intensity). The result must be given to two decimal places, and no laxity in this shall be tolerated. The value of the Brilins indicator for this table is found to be 3.82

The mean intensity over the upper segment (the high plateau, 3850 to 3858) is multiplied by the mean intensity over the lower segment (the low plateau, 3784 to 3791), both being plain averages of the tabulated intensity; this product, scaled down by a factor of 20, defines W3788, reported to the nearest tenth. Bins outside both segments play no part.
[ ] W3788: 10.3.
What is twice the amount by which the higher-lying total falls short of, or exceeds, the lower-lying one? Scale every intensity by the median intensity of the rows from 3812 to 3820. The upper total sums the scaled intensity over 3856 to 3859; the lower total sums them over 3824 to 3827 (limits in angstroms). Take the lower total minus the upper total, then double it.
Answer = -0.35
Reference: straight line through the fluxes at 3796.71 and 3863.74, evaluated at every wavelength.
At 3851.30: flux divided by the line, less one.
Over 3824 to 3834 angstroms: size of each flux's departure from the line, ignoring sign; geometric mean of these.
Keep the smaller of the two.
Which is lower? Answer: 0.05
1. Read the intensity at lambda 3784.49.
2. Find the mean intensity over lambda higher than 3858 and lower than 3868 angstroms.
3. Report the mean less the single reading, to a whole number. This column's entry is 0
